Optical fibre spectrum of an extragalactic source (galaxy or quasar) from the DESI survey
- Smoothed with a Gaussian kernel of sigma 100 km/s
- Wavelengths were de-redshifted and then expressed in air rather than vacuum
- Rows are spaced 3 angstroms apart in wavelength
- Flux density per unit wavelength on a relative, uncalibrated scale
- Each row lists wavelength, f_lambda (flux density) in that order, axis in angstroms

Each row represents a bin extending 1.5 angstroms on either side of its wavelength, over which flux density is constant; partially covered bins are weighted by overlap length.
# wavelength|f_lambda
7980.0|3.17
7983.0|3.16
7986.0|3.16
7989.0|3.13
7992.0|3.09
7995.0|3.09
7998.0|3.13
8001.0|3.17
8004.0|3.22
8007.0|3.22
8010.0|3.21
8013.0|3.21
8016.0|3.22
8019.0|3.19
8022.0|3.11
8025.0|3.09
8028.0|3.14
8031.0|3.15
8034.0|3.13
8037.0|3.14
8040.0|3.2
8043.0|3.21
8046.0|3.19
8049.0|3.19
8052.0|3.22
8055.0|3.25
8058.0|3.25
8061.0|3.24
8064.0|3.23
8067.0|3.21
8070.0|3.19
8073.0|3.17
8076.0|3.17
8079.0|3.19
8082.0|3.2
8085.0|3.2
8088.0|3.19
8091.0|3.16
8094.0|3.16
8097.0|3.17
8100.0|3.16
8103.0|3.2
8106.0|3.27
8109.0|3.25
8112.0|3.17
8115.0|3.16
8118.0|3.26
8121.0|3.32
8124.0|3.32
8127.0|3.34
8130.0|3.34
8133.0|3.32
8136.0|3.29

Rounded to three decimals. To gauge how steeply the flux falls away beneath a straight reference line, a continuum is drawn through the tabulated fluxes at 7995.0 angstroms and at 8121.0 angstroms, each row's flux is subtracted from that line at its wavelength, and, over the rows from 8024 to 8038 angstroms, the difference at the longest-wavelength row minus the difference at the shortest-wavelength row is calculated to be -0.028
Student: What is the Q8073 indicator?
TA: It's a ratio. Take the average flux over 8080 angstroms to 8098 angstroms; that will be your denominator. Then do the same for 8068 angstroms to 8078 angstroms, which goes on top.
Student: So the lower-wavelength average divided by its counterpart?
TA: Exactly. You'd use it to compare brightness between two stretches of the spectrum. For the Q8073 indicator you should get 1.00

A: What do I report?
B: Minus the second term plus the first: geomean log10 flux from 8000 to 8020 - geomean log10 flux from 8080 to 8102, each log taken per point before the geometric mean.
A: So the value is 0.004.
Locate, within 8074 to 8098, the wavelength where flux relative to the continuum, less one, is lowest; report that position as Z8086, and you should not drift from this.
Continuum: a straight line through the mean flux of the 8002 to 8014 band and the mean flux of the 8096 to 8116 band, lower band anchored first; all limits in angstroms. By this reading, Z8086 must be 8091.0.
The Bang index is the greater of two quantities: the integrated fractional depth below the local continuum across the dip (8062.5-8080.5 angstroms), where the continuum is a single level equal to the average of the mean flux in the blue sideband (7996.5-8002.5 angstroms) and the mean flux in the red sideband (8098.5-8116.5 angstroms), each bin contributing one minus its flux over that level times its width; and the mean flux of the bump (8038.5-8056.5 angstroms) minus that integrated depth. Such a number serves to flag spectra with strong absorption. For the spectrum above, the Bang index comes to 3.31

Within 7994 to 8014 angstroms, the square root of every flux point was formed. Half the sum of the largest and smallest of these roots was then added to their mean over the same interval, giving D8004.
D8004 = 3.56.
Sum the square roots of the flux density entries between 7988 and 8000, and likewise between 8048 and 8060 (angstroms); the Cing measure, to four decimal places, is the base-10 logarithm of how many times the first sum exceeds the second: -0.0081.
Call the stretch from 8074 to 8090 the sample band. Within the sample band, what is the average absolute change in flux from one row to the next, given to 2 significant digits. 0.010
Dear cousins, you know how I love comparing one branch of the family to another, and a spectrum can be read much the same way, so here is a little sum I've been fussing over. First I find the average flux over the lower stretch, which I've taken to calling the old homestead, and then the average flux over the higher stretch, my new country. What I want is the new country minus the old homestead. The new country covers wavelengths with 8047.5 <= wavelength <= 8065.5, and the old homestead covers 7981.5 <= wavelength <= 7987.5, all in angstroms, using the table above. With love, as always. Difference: 0.07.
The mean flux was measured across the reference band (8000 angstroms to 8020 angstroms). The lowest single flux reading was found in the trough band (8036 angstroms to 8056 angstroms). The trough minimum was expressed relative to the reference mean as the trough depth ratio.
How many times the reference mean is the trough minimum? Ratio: 0.98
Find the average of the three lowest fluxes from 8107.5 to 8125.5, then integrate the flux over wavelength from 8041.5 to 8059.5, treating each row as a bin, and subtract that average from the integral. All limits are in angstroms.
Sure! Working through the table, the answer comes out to 54.7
